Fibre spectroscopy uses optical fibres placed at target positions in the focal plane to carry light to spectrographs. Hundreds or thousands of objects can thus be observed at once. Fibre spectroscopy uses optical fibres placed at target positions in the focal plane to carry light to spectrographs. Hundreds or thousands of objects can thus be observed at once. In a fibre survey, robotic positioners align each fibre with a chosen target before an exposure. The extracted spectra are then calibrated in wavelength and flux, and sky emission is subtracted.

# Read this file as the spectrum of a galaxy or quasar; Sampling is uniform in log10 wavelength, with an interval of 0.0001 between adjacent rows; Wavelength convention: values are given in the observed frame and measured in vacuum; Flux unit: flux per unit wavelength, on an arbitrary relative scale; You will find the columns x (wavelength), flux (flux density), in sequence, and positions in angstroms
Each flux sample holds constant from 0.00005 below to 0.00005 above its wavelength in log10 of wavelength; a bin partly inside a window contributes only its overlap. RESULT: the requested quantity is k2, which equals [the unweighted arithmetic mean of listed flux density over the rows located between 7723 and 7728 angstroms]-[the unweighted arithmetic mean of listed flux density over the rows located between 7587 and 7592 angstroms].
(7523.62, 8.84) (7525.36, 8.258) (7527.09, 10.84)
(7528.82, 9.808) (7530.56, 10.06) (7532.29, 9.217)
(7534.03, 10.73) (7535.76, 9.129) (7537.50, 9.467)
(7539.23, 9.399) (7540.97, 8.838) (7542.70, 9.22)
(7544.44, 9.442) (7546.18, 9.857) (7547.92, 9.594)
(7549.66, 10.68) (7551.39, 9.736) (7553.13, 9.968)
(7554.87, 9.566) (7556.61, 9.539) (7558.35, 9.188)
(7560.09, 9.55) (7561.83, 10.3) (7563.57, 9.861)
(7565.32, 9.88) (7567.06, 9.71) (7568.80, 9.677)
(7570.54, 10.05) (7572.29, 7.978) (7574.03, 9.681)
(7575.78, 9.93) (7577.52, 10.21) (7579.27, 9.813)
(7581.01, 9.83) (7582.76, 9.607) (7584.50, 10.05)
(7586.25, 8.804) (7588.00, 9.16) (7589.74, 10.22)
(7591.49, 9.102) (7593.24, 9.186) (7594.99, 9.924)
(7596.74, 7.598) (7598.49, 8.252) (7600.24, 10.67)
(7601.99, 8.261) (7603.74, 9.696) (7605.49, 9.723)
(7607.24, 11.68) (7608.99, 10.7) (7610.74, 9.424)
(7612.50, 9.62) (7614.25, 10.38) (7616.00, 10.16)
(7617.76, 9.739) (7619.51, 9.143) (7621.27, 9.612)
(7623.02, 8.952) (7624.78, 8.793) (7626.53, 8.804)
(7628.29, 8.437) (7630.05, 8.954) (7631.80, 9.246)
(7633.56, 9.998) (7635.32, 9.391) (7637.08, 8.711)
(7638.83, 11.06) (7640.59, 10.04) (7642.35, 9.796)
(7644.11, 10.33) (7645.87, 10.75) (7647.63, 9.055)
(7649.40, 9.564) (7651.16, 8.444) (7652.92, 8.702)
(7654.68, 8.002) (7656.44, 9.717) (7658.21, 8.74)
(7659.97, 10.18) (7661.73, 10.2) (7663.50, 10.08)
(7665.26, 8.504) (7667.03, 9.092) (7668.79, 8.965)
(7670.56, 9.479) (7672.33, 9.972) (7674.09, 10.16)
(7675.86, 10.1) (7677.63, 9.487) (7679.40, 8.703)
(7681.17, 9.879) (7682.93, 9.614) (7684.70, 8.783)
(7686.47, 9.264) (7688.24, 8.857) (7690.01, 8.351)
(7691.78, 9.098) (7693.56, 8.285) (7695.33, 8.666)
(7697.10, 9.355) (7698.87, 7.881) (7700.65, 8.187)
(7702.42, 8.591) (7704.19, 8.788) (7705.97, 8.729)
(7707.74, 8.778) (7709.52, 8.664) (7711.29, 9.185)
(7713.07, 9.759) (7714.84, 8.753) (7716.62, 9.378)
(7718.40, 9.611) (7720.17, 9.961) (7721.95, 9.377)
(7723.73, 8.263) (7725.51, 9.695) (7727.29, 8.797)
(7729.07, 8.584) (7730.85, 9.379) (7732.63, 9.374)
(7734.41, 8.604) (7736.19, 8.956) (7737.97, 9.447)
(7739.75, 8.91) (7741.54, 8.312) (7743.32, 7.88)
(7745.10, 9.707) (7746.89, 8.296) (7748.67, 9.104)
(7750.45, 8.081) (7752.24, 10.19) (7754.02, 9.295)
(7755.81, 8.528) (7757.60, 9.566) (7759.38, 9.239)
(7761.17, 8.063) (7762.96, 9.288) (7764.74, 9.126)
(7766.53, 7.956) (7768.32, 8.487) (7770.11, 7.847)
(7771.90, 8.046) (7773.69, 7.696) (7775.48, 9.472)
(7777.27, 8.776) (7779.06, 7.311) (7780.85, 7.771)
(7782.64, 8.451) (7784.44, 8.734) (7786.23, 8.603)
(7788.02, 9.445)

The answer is -0.6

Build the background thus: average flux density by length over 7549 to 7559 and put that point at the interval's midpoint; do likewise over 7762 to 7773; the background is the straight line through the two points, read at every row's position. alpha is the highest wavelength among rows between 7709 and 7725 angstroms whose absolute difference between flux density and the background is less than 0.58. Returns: 7723.73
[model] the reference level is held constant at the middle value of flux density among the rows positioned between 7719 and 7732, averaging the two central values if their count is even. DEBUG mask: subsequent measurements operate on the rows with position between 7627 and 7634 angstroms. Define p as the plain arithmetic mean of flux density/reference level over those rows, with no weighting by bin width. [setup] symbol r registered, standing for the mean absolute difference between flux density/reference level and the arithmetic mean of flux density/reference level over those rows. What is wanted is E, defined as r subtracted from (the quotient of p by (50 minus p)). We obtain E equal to -0.029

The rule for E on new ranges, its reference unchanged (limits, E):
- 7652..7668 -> -0.056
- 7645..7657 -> -0.056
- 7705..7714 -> -0.019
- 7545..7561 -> -0.009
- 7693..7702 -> -0.027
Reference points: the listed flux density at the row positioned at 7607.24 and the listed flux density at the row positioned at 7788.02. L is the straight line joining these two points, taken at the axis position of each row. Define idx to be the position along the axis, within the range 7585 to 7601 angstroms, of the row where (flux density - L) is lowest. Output 7596.74 angstroms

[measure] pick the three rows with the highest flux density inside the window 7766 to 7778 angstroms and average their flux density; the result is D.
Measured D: 8.9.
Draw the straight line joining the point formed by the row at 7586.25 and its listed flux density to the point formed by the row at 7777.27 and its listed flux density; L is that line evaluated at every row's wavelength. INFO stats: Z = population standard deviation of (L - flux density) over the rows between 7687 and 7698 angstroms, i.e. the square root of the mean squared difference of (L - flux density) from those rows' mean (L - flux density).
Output 0.4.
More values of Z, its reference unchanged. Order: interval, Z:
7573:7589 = 0.4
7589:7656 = 0.9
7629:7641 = 0.7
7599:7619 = 0.8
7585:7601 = 0.9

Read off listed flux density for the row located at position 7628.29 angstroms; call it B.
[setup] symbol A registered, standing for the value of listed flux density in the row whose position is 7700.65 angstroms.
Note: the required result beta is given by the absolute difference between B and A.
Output 0.25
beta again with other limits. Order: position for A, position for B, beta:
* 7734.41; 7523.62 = 0.24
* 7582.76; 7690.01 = 1.26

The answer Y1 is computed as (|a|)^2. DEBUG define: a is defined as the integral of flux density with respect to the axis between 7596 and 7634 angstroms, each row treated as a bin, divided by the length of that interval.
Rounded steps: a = 9.4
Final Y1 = 89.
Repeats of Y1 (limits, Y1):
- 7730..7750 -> 79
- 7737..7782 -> 75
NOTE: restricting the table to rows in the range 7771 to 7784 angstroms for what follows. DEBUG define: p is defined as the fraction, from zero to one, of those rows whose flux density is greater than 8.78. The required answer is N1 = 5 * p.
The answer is 0.7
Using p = 0.1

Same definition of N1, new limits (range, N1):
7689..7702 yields 1.4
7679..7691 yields 3.6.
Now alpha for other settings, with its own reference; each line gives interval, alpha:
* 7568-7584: 7582.76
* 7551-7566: 7565.32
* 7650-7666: 7665.26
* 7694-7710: 7709.52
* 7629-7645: 7642.35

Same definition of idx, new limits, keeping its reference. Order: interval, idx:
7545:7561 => 7558.35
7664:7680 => 7665.26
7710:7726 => 7723.73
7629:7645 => 7637.08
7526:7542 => 7540.97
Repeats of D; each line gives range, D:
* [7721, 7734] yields 9.5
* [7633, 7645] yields 10.5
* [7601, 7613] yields 10.7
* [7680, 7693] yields 9.6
